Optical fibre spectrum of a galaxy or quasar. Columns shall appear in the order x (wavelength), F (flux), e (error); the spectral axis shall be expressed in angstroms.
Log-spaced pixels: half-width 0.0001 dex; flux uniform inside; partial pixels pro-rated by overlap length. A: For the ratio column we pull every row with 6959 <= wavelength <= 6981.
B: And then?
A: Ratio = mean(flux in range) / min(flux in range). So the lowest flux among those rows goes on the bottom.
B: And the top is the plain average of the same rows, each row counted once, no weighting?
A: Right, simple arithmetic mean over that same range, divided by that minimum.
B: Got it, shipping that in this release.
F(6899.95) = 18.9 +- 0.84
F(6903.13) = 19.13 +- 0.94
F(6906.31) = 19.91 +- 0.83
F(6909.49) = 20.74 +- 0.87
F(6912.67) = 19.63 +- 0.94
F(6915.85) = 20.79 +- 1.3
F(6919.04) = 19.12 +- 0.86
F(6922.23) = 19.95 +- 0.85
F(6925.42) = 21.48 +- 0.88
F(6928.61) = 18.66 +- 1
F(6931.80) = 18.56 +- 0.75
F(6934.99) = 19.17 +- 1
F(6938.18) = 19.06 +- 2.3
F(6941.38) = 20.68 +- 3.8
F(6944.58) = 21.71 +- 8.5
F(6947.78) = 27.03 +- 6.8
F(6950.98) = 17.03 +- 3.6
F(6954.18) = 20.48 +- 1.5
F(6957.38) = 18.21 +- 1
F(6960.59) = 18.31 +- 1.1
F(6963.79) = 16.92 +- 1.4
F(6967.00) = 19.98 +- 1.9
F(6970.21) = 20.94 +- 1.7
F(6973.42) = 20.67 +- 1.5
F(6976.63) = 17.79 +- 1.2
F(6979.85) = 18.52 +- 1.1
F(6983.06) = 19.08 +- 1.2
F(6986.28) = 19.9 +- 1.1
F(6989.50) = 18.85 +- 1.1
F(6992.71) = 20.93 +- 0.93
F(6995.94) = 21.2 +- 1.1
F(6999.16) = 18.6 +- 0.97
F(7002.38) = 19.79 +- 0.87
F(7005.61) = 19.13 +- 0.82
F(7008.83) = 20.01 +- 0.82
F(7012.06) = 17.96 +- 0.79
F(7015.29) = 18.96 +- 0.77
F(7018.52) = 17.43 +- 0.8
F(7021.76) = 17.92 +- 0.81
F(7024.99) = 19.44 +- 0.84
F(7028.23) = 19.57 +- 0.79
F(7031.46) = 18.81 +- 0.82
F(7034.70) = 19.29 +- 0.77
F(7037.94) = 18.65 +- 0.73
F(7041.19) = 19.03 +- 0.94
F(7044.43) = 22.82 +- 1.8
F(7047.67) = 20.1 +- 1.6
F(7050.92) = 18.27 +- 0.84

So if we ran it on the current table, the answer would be 1.12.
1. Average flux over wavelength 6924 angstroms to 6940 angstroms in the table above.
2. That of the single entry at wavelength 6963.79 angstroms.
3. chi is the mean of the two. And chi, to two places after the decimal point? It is 18.15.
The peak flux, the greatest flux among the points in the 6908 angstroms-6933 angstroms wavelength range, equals 21.48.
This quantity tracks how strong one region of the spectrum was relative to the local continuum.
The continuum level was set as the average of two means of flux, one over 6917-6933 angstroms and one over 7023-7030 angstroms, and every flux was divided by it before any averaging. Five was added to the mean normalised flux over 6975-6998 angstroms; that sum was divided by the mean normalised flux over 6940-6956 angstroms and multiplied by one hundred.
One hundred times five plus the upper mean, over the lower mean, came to 548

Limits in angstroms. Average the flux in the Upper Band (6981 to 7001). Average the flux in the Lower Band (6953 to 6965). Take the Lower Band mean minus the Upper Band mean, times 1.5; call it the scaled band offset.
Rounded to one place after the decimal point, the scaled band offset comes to -1.9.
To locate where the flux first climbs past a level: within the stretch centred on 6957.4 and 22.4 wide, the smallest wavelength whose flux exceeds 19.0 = 6947.78 angstroms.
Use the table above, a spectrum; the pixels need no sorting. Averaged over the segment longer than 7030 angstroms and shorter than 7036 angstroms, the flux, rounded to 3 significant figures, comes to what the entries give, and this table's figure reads 19.0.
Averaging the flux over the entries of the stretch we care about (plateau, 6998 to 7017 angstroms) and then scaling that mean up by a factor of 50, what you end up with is 954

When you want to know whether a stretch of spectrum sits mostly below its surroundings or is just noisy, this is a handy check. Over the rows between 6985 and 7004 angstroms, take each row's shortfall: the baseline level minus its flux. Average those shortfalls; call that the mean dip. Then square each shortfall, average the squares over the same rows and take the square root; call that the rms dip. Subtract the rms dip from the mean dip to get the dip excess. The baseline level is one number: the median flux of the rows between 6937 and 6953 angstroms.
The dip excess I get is -0.45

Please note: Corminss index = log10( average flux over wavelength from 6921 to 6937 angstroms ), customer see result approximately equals 1.29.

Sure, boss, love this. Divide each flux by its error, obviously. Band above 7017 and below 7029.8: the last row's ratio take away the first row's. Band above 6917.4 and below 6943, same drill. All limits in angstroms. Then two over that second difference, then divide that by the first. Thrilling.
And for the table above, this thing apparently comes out 0.0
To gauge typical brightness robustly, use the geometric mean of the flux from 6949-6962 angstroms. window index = 18.5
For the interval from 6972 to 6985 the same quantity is 19.0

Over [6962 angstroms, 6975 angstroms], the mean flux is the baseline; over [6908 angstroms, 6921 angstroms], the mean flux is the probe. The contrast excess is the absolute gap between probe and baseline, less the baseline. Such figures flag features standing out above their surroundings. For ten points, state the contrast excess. -19.2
